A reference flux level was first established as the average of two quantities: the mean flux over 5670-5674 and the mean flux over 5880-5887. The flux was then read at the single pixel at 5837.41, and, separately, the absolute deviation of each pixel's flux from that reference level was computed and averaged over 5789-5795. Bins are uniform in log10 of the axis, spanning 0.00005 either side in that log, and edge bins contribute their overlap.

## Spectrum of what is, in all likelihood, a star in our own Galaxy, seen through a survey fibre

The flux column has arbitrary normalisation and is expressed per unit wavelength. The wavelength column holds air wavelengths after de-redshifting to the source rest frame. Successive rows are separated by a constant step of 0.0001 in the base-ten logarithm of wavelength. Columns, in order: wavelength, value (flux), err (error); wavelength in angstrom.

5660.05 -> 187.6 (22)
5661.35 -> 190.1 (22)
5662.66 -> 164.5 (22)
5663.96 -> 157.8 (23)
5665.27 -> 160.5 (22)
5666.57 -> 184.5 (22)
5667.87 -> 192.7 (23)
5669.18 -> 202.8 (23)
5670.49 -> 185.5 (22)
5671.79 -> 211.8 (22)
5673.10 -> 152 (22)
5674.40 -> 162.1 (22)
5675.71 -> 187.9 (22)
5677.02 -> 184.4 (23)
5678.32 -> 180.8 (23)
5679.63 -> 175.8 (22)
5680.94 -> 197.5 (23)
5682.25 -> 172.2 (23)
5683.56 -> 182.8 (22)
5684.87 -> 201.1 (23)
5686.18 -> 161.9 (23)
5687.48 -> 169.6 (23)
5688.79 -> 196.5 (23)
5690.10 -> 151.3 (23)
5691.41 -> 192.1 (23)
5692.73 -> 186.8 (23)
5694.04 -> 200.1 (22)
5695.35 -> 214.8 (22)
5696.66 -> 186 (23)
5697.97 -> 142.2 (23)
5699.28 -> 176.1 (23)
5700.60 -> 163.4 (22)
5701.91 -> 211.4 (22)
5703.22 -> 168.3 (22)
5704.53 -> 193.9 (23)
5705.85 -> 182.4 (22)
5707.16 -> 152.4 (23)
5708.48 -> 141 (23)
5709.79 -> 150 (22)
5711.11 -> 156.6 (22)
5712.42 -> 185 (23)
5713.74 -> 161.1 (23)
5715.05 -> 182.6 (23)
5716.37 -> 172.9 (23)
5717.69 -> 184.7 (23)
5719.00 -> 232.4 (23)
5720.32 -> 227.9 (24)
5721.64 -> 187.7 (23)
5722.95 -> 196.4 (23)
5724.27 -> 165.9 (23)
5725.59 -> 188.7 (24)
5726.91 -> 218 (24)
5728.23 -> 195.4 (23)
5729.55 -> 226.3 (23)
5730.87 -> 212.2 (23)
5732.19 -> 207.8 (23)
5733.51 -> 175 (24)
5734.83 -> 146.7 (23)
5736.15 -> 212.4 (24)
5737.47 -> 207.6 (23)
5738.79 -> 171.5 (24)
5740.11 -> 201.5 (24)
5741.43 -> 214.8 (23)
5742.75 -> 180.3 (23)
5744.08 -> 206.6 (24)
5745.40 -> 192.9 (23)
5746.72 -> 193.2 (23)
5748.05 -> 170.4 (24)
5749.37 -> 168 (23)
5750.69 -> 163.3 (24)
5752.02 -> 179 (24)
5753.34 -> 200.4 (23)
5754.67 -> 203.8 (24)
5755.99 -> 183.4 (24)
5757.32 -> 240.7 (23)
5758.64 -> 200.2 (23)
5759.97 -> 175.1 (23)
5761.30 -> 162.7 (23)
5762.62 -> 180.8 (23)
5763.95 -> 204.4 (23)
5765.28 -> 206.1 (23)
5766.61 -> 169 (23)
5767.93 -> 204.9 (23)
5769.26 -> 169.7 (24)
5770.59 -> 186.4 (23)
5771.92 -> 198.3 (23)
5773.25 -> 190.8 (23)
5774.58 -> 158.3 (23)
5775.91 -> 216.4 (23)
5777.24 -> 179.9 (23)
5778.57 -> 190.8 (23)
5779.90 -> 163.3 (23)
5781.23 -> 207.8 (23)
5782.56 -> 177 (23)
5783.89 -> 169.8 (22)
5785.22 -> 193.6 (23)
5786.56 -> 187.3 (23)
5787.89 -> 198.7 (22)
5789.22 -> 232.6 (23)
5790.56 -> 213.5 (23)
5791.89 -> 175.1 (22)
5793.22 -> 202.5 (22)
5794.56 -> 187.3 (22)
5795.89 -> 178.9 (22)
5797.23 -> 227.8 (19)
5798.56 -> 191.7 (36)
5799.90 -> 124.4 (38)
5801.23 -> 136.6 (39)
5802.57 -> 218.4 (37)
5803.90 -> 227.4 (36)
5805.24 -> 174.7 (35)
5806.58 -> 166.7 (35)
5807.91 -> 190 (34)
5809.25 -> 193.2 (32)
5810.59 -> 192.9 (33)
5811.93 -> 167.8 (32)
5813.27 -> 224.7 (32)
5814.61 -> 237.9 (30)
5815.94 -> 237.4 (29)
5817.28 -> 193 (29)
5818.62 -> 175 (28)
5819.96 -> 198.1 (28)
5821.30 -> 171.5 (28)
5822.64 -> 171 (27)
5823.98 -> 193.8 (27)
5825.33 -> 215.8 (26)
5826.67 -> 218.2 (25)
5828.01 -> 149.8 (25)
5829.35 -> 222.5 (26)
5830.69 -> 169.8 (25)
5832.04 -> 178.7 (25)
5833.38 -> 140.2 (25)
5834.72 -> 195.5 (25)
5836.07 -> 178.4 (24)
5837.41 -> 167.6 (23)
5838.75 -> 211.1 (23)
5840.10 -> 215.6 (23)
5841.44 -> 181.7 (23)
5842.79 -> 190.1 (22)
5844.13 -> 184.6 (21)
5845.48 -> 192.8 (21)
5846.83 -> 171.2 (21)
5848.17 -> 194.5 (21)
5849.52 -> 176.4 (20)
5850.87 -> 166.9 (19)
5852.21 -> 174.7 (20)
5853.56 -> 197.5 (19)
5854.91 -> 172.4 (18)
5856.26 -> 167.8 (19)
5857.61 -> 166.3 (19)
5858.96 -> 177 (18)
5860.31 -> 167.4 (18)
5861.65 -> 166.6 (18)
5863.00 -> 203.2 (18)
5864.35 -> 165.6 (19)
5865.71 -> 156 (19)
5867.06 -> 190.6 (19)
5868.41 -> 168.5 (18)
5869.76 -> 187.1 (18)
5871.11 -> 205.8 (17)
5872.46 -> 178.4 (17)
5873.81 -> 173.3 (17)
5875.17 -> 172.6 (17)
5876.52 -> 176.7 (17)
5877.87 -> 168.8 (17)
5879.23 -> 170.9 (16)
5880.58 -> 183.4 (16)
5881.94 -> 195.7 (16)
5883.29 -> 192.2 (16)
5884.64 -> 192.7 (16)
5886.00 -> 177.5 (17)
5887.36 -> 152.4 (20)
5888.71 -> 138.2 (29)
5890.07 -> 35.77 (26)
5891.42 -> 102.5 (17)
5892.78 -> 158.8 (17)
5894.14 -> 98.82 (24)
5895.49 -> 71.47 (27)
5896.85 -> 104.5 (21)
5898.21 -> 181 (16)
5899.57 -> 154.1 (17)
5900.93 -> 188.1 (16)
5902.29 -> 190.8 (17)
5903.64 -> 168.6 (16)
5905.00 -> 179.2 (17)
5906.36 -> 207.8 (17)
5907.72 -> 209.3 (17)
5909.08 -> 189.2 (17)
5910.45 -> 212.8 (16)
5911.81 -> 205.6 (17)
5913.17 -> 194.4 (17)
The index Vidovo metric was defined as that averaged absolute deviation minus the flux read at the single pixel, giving -147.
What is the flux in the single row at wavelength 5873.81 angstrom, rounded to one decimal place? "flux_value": 173.3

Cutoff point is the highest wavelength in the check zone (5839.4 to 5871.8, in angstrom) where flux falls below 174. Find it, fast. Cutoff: 5868.41 angstrom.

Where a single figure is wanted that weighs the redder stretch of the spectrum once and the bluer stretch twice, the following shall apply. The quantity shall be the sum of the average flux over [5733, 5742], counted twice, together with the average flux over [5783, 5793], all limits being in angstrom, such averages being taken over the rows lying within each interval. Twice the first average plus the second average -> 576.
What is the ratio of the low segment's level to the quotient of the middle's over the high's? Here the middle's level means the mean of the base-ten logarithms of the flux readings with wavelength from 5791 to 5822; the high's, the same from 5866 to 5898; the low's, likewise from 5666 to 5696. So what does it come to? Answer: 2.16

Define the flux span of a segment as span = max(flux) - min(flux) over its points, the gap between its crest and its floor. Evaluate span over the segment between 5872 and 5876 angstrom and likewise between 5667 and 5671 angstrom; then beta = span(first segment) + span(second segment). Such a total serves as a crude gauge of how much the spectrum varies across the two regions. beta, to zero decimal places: 23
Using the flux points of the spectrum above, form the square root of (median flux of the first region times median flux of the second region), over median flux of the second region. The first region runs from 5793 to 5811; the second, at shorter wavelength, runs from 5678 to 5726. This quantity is 1.022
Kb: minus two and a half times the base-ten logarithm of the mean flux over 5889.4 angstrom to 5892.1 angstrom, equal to -4.60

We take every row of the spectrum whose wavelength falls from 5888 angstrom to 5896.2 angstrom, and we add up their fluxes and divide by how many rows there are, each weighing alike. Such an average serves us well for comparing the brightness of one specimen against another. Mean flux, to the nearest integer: 101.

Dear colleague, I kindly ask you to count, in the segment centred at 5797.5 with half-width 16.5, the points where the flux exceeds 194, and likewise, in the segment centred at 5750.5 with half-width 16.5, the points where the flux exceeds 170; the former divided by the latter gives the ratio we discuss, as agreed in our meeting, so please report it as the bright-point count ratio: 0.45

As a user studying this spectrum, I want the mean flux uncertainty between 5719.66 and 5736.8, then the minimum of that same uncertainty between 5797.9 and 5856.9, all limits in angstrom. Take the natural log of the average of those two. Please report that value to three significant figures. 3.03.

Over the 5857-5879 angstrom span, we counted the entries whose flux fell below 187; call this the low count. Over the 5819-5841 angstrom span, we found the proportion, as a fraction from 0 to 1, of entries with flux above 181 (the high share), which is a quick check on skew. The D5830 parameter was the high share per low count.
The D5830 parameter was 0.042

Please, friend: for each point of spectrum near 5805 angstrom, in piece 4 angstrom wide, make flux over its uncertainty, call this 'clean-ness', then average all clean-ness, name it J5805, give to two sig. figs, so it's 5.4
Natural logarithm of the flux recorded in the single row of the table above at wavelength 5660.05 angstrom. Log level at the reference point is 5.23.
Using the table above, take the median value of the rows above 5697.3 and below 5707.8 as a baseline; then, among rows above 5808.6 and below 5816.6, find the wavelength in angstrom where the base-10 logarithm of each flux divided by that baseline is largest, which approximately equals 5814.61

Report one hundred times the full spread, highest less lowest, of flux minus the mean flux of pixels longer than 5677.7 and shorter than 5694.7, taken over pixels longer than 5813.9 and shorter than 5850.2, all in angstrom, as 9770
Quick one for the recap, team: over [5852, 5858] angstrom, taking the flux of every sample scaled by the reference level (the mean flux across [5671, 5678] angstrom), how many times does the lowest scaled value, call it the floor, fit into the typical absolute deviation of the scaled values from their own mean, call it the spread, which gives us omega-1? 0.052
